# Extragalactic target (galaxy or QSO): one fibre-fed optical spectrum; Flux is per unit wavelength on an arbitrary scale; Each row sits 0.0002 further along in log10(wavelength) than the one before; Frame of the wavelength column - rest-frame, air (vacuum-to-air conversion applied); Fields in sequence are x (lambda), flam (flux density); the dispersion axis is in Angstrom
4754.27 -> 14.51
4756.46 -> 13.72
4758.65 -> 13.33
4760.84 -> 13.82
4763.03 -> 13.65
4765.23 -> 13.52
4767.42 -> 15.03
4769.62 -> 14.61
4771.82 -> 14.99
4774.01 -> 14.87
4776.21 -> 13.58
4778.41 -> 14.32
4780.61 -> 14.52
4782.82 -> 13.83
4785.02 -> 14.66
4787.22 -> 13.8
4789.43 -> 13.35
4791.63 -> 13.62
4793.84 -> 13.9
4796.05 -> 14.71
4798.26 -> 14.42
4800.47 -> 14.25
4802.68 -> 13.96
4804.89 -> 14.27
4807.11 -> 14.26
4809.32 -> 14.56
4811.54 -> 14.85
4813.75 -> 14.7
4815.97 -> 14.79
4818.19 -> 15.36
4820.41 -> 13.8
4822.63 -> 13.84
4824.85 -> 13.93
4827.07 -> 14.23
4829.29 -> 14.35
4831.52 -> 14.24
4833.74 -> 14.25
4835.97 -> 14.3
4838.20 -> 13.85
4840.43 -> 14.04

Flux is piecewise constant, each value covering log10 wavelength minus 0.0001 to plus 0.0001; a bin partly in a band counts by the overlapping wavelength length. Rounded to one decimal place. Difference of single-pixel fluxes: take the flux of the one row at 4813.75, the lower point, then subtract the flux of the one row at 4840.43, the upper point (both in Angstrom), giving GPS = 0.7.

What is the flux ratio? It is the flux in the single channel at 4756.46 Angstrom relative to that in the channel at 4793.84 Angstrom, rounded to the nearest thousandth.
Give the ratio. 0.987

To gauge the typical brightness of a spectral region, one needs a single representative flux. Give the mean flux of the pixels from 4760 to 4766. 13.7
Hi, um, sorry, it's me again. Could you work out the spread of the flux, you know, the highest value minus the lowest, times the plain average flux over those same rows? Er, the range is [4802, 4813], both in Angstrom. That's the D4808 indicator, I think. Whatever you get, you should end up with 13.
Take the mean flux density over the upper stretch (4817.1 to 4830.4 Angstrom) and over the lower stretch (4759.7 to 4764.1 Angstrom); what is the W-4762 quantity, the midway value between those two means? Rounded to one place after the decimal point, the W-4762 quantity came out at 14.0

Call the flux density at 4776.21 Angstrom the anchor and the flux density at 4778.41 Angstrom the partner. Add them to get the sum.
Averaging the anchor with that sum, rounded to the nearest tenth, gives 20.7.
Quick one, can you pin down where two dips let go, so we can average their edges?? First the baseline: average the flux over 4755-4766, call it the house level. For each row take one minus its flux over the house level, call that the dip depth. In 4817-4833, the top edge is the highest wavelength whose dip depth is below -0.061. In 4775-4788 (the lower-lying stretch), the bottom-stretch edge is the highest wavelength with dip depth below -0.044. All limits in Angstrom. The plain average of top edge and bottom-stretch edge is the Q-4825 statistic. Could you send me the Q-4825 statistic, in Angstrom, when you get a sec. 4801.6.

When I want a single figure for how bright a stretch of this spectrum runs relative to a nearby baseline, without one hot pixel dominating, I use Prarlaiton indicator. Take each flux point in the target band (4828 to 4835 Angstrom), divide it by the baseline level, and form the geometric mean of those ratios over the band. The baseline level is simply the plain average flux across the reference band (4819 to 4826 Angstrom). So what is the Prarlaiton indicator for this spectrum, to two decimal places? 1.03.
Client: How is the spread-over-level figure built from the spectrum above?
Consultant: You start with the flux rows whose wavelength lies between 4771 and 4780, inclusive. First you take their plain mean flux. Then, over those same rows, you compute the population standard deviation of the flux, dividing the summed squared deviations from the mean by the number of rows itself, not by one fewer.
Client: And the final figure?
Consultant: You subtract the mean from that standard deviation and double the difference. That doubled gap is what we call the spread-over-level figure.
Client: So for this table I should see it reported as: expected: -27.8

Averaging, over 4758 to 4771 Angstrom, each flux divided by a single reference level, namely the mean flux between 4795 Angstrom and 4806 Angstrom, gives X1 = 0.98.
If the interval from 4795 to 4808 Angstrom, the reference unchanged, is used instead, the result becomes 1.00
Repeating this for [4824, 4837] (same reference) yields 0.99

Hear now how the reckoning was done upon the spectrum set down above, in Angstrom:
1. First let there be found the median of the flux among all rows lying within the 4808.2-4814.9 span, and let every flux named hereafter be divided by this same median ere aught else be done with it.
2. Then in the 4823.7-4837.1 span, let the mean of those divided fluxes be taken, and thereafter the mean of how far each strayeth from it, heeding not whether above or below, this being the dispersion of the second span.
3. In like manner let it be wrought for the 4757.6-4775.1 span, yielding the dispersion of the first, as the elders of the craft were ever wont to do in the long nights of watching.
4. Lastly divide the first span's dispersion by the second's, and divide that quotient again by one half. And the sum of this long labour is 13.6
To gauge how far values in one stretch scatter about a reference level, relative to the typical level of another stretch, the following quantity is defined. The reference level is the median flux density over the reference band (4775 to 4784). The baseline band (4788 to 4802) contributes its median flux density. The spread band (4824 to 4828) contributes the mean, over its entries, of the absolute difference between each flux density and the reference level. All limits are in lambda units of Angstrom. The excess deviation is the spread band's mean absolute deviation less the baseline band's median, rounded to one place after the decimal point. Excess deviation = -13.9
